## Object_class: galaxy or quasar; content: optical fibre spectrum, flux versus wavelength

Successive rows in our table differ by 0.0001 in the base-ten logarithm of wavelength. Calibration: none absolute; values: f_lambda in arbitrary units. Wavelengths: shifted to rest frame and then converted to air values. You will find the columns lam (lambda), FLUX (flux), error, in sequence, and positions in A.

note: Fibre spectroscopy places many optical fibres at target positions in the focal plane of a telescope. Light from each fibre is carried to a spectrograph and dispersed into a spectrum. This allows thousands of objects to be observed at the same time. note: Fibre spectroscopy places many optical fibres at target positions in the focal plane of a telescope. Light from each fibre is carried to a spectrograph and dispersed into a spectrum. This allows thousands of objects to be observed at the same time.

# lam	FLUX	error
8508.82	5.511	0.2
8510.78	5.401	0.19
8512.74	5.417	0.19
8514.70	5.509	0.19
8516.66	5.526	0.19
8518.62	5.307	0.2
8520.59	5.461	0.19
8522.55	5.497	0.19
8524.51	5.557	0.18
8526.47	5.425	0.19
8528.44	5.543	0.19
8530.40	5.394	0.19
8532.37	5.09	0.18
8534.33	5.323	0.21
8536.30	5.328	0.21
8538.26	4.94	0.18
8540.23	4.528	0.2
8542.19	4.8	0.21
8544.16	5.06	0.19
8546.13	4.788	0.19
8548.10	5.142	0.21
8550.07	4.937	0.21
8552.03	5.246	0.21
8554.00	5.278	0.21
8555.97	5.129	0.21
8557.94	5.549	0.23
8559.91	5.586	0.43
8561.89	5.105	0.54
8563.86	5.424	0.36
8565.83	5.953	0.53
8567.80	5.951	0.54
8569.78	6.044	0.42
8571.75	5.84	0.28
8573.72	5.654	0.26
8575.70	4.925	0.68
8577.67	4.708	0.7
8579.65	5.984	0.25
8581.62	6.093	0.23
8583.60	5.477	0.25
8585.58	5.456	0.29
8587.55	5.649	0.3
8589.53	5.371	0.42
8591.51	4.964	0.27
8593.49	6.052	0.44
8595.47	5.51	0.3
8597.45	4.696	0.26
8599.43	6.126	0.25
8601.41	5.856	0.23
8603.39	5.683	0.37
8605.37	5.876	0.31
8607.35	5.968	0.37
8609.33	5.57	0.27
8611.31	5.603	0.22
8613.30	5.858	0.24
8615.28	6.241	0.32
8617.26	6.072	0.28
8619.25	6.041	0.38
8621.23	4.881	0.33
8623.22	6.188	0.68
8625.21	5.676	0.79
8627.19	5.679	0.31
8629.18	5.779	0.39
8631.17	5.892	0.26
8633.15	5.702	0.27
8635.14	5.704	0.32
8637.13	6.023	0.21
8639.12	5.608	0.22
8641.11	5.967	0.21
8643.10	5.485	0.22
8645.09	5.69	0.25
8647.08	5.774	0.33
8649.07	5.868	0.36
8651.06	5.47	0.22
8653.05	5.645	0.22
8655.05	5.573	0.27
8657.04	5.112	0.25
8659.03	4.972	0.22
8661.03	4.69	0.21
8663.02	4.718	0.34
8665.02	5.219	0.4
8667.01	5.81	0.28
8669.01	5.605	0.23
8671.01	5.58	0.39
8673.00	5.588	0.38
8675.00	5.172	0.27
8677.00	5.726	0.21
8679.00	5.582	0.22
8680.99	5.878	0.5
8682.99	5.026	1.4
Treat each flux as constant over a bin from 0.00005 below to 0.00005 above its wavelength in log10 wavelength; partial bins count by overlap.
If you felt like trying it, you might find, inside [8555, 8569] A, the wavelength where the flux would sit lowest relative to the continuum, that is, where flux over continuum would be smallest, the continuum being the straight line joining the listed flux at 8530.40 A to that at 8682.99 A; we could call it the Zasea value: 8561.89 A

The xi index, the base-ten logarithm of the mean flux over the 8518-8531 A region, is 0.737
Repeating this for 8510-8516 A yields 0.736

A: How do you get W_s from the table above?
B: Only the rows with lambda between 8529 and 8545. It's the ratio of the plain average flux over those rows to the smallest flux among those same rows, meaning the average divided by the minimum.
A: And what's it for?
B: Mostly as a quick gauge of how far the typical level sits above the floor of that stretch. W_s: 1.12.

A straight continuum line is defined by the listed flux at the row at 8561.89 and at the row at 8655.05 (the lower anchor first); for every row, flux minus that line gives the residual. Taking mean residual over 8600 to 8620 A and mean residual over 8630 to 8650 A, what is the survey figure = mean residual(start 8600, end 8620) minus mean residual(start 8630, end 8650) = 0.26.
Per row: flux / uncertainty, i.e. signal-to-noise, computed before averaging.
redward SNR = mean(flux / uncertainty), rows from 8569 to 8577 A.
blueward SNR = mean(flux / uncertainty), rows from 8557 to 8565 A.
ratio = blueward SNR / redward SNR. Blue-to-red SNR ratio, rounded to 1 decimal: 1.0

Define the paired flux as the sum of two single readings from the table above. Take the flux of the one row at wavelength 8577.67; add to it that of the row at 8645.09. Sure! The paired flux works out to 10.4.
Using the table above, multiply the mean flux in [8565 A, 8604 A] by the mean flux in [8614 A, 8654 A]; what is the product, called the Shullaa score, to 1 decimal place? 32.3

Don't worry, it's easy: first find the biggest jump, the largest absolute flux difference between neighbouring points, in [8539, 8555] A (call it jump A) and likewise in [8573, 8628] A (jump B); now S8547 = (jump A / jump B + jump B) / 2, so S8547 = 0.84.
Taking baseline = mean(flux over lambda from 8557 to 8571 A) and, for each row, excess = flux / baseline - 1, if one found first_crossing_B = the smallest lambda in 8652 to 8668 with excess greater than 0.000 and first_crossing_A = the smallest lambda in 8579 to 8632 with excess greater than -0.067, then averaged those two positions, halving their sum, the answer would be 8623.3 A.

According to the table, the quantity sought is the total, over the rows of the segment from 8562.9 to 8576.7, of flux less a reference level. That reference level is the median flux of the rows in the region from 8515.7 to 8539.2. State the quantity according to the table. 1.9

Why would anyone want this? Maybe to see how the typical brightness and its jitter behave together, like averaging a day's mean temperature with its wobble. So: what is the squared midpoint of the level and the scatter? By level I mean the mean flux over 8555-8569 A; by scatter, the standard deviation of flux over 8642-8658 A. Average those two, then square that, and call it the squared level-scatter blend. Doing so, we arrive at 8.3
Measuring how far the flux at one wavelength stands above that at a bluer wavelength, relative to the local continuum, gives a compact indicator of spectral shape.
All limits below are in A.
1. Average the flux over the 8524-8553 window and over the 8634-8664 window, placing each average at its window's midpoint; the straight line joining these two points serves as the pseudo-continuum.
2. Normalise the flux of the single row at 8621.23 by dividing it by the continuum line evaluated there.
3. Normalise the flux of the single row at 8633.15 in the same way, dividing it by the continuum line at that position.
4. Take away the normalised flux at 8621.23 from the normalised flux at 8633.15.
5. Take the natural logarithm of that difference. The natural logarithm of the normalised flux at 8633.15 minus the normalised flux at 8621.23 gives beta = -1.9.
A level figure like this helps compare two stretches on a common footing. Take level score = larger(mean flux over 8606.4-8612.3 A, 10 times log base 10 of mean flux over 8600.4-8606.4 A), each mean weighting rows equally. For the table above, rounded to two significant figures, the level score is 7.6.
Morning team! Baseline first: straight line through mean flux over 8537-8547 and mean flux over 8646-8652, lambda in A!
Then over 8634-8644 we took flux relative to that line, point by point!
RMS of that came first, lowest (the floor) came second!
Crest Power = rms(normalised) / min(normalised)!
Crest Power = 1.06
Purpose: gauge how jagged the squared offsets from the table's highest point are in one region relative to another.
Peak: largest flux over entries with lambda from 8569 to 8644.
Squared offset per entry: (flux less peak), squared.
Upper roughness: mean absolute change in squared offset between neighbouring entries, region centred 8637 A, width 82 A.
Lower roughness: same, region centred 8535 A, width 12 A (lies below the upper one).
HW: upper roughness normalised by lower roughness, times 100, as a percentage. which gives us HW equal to 66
